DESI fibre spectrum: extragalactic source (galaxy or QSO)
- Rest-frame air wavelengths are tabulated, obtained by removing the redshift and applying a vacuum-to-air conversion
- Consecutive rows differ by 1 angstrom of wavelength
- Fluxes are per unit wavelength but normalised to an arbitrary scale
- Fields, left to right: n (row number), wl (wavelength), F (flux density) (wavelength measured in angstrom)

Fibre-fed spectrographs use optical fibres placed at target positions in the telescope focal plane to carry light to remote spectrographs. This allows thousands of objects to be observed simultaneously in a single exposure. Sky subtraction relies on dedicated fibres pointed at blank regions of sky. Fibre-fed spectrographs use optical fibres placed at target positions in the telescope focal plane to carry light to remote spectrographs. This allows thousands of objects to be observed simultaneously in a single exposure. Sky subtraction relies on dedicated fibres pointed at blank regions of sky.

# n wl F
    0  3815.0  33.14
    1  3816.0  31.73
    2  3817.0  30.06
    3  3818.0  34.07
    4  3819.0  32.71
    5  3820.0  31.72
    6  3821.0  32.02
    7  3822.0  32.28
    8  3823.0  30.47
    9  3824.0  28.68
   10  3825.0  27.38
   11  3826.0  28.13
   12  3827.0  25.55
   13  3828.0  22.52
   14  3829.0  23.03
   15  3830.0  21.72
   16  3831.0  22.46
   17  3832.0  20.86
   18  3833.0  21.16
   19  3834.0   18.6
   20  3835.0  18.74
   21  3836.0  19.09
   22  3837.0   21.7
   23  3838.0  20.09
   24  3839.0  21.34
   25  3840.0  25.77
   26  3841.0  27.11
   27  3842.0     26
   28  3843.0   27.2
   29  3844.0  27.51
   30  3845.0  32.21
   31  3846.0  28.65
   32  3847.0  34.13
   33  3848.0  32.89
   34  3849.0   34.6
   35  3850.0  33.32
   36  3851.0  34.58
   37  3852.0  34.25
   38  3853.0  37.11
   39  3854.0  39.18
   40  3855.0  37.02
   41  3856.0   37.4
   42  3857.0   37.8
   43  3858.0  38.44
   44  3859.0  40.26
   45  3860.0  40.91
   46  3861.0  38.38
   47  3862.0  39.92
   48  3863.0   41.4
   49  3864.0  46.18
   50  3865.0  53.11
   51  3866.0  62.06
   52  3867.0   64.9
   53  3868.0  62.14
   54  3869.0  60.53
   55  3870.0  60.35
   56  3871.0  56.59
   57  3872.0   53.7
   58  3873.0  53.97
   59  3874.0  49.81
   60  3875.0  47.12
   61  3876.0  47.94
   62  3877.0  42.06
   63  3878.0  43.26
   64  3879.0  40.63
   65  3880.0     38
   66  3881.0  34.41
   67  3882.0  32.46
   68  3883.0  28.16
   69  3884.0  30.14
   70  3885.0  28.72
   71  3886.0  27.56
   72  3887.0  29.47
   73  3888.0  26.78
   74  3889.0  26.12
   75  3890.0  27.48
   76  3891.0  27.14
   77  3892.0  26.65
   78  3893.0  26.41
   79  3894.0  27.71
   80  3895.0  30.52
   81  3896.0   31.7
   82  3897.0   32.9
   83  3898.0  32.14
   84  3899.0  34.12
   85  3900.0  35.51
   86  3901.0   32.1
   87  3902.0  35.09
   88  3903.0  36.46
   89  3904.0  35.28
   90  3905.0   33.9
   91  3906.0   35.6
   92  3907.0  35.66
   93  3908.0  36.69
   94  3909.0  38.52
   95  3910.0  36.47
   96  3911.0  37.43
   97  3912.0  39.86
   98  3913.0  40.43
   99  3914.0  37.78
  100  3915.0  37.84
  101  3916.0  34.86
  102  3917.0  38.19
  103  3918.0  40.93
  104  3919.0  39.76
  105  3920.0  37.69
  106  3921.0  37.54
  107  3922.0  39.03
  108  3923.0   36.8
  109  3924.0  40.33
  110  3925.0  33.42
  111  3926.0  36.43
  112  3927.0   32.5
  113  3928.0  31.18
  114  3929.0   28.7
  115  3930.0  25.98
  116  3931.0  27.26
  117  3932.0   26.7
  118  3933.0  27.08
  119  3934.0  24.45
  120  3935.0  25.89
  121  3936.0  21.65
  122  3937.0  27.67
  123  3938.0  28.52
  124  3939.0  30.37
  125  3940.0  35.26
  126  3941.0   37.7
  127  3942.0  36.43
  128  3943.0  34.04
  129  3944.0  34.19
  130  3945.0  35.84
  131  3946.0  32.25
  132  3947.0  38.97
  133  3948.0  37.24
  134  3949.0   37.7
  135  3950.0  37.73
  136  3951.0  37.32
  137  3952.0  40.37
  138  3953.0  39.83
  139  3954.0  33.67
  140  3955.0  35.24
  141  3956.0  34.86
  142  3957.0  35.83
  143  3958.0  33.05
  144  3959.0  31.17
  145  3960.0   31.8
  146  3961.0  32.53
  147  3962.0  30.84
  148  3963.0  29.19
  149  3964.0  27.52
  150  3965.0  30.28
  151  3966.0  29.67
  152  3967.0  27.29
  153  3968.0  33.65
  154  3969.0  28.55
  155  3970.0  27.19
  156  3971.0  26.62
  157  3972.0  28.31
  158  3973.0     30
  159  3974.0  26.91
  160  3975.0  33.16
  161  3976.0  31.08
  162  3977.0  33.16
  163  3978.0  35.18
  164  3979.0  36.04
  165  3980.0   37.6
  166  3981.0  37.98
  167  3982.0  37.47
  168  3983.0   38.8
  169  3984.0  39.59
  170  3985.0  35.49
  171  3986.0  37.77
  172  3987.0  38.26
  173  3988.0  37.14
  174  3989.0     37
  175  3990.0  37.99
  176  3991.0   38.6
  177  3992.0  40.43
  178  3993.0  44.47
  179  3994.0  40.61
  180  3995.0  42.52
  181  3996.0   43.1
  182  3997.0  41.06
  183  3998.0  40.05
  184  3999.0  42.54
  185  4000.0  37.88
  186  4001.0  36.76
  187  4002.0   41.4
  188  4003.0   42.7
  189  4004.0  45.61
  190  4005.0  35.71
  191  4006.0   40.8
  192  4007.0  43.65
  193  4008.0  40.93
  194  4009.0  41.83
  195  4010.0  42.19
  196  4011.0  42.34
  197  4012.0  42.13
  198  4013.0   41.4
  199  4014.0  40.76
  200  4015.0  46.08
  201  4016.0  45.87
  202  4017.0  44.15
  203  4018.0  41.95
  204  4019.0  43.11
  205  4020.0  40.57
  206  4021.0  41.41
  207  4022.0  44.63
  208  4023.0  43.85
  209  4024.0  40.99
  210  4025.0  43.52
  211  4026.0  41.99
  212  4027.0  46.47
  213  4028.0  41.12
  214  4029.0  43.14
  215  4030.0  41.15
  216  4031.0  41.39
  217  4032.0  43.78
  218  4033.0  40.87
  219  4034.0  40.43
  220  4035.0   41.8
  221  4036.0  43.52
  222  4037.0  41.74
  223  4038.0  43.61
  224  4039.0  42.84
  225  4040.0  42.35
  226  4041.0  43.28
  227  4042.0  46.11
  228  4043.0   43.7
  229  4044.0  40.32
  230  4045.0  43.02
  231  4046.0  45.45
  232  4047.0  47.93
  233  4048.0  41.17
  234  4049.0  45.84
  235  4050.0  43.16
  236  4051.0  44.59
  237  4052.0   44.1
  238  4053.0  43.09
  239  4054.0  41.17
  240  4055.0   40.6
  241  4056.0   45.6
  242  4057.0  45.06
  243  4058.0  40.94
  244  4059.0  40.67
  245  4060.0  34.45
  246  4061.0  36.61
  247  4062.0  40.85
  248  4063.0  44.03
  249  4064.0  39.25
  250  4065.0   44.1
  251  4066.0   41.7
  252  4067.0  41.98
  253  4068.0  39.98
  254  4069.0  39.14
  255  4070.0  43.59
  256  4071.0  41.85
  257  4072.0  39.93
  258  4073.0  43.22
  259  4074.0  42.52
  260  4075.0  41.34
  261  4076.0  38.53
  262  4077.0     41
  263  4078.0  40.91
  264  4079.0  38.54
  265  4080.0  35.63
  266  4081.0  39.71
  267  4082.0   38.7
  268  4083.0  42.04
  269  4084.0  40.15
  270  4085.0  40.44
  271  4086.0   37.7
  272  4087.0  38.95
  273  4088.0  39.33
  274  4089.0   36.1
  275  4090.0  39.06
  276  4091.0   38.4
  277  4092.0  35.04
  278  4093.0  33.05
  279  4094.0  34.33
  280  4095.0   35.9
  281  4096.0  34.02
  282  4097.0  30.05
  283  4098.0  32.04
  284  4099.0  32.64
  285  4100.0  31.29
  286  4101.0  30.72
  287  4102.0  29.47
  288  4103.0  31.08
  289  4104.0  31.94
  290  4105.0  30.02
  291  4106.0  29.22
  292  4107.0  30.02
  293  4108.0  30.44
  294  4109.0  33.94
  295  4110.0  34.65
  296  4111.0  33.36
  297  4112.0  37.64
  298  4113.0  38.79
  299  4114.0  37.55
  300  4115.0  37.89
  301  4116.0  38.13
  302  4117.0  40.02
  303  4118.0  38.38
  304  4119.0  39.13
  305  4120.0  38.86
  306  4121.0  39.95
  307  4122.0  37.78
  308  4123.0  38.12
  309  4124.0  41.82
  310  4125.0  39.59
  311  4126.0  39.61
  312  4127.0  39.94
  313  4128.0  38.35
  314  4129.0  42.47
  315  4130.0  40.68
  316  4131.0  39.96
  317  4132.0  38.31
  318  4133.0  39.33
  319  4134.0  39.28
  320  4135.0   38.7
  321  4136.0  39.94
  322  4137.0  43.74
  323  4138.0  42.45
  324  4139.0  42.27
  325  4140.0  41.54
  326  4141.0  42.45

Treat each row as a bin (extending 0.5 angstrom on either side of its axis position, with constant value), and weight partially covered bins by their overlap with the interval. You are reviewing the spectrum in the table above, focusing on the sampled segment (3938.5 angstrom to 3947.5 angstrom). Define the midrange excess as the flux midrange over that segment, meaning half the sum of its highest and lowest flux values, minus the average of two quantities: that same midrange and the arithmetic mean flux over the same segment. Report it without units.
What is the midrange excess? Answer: -0.2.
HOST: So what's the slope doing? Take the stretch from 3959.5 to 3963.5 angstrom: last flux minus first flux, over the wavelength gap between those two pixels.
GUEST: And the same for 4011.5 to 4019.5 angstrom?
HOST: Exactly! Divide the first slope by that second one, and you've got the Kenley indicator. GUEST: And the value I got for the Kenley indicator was -6.2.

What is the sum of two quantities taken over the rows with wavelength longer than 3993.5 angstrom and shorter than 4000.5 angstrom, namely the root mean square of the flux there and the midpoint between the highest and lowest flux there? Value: 82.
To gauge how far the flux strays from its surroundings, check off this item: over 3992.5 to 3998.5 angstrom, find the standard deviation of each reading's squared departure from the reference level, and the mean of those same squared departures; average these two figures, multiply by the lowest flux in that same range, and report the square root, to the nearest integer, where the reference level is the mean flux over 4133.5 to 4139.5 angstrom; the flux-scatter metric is 12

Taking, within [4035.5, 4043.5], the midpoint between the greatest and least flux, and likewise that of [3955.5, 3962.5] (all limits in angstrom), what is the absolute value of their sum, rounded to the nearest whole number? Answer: 77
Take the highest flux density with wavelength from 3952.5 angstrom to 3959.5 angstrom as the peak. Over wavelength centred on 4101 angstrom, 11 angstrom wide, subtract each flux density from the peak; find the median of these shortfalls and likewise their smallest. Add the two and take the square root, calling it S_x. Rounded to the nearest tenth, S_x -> 3.8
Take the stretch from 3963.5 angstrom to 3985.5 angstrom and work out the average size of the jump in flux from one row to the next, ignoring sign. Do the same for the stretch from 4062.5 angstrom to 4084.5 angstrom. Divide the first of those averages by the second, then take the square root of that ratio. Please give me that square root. 0.98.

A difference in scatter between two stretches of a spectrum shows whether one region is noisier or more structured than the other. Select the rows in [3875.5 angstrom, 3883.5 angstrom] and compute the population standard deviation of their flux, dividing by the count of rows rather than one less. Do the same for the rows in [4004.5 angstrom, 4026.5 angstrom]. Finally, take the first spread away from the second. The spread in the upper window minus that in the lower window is -3.9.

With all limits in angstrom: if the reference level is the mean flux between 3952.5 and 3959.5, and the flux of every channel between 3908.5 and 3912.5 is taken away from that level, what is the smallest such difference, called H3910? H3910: -5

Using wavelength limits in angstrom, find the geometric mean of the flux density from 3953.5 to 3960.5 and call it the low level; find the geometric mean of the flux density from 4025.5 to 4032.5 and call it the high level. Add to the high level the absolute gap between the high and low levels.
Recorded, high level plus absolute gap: 51.7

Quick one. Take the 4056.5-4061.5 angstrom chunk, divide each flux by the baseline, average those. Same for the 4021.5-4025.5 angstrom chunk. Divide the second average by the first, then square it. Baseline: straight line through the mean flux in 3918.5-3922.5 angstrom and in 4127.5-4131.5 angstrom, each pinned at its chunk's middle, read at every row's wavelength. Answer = 1.22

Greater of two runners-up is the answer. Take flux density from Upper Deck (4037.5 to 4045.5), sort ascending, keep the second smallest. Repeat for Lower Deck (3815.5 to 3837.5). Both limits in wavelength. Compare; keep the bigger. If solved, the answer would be 42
